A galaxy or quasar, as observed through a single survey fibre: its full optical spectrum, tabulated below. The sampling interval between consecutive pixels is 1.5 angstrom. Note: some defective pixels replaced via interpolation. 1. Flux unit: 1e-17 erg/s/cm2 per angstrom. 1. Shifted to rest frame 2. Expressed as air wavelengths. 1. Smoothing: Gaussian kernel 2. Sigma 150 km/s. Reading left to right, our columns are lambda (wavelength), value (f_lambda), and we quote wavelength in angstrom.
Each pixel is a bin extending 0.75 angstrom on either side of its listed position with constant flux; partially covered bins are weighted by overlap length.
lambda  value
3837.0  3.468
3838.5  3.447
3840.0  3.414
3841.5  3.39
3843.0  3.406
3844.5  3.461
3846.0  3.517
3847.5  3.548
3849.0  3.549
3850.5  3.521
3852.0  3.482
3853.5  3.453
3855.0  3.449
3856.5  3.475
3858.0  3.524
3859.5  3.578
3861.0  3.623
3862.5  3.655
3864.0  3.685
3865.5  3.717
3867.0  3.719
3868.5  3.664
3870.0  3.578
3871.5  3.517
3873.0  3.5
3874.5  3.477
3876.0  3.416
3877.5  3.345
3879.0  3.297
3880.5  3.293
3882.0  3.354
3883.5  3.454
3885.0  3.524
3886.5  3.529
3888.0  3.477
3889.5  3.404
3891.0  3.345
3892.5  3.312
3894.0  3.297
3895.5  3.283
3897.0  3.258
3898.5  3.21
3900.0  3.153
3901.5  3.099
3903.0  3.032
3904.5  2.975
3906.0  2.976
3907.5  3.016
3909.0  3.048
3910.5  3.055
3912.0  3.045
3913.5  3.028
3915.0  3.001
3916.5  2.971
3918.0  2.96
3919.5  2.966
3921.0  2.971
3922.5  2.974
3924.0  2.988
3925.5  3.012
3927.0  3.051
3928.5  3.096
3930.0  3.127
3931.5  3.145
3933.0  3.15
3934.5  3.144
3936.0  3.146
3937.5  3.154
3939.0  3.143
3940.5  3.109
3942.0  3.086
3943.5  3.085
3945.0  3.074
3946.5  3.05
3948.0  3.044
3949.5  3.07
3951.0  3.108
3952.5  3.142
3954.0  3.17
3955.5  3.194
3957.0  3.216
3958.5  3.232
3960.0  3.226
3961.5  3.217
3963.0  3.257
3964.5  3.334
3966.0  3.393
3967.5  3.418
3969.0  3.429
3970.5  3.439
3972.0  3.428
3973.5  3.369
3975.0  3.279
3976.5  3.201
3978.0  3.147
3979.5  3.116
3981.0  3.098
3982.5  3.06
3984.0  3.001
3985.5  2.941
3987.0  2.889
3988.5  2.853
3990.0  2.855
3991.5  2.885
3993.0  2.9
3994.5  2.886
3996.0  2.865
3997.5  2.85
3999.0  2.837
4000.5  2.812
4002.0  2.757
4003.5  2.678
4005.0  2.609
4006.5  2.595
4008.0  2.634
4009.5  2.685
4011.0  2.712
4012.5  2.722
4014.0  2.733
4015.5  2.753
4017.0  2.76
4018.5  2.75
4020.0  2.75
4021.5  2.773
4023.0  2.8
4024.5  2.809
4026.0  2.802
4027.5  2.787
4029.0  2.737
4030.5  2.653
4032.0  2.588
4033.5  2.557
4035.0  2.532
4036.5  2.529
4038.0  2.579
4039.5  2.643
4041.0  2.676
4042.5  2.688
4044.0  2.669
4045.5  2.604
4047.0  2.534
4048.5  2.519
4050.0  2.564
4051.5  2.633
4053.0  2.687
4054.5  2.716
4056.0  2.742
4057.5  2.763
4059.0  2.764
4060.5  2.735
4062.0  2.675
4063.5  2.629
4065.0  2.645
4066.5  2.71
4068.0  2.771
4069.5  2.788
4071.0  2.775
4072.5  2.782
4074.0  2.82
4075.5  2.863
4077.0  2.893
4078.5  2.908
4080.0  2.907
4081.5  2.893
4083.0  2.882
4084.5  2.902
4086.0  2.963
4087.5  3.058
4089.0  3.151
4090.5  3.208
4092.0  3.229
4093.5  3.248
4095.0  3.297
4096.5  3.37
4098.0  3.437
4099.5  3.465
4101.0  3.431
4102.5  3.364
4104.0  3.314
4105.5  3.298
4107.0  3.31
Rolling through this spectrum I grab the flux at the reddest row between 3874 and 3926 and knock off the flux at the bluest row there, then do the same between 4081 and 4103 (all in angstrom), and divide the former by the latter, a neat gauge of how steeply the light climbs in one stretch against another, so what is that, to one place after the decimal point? -1.0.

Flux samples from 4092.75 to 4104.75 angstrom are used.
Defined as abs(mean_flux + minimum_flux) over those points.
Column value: 6.6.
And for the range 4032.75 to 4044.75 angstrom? 5.1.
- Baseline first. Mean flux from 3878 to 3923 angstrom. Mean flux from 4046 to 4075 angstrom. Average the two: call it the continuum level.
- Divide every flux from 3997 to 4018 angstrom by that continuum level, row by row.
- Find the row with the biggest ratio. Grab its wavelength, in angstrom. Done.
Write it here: 3997.5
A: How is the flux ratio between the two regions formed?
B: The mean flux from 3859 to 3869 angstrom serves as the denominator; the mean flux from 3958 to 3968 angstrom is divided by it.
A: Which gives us 0.90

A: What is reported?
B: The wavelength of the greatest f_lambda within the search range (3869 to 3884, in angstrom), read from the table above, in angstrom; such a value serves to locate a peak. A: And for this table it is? 3870.0 angstrom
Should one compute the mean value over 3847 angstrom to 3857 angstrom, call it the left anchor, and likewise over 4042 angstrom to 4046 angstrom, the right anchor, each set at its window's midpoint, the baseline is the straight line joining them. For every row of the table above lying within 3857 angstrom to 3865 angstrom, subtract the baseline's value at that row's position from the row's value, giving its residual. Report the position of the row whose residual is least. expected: 3858.0 angstrom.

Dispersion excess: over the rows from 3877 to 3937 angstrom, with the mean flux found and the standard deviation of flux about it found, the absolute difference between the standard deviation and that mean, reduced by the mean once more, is -0.17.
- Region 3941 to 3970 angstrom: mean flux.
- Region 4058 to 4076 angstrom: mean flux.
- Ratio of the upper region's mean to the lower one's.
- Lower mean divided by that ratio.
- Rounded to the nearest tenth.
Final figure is 3.7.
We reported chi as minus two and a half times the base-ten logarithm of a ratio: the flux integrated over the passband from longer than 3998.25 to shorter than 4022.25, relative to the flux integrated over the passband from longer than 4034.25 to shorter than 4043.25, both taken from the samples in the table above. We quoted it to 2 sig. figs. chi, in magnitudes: -1.1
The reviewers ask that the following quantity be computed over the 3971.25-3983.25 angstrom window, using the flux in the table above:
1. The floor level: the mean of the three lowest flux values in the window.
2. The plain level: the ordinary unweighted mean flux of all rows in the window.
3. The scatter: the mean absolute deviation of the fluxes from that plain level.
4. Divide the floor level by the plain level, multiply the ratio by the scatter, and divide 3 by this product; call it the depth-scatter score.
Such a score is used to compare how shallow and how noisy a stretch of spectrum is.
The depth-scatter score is 28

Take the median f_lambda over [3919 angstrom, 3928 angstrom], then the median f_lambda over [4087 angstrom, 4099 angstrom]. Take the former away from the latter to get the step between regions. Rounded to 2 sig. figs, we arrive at 0.26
